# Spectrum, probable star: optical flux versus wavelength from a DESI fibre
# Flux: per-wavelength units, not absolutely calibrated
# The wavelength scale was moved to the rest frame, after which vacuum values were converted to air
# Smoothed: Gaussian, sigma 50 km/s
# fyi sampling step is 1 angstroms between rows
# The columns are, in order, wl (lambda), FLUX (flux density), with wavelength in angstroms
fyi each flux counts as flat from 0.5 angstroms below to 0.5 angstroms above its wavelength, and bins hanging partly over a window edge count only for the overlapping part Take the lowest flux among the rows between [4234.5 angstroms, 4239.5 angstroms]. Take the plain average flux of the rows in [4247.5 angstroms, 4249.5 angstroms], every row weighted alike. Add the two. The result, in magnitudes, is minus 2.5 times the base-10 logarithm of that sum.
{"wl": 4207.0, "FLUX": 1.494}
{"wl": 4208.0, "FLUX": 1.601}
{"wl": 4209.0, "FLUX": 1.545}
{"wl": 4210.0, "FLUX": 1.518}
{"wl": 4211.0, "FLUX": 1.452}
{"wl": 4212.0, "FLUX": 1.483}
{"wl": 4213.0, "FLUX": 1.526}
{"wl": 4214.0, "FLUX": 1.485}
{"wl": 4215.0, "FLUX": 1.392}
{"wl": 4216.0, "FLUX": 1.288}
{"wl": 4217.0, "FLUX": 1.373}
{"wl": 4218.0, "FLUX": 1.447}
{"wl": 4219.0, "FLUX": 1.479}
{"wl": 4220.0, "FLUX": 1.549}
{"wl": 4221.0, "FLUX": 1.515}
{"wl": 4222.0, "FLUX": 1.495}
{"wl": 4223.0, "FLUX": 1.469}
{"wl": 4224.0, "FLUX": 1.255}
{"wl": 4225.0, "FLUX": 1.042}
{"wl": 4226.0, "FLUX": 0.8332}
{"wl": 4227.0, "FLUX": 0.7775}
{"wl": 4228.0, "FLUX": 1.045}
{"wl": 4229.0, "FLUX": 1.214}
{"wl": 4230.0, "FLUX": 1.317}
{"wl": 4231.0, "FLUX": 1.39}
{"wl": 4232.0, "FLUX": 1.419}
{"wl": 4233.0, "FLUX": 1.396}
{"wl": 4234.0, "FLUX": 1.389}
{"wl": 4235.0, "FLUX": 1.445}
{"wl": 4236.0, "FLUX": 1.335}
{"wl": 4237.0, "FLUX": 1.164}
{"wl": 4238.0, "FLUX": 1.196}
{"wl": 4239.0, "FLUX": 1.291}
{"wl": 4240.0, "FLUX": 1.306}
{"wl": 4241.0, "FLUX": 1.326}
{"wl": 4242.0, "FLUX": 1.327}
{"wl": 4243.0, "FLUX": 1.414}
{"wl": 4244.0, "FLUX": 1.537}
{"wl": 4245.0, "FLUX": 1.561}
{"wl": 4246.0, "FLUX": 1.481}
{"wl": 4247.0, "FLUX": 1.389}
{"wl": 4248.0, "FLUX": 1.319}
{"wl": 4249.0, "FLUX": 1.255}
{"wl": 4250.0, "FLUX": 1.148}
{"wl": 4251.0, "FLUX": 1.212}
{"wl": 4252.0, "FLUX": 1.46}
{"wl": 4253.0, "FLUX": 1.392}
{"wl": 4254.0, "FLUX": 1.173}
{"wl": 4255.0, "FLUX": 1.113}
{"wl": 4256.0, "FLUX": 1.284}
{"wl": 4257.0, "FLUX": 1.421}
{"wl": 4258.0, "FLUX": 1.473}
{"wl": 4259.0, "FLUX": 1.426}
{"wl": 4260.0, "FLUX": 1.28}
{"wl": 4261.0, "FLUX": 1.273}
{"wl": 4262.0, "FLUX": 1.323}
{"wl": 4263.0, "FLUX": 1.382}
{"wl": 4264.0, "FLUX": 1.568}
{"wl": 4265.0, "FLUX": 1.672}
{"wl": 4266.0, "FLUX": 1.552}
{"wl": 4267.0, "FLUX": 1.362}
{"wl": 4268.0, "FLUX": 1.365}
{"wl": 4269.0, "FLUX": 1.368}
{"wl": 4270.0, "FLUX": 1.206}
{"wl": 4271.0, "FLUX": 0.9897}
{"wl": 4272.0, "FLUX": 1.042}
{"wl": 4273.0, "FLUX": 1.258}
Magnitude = -0.97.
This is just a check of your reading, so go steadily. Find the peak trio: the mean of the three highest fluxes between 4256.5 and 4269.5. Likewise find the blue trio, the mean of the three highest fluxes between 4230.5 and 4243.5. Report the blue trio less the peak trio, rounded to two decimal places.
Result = -0.17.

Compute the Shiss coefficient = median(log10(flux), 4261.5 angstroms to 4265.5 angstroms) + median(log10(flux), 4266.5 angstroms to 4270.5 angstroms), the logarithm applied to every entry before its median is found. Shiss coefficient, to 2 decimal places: 0.30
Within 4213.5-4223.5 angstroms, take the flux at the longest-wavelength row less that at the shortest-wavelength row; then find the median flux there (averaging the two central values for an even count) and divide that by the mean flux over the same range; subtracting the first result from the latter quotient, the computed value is 1.0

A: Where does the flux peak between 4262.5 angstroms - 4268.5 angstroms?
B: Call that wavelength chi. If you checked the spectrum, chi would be 4265.0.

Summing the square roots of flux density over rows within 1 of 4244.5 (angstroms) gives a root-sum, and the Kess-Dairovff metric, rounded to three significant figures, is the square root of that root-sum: 1.58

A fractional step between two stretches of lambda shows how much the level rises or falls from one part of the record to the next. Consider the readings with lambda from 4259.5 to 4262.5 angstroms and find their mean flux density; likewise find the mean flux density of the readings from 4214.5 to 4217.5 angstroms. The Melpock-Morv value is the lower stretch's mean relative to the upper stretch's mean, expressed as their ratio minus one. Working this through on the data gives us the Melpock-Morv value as 0.046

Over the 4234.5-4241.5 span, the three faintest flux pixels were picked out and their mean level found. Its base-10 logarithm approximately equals 0.085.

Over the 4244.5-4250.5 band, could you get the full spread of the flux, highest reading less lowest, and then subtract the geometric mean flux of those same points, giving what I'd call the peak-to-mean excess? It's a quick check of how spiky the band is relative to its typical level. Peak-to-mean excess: -0.94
